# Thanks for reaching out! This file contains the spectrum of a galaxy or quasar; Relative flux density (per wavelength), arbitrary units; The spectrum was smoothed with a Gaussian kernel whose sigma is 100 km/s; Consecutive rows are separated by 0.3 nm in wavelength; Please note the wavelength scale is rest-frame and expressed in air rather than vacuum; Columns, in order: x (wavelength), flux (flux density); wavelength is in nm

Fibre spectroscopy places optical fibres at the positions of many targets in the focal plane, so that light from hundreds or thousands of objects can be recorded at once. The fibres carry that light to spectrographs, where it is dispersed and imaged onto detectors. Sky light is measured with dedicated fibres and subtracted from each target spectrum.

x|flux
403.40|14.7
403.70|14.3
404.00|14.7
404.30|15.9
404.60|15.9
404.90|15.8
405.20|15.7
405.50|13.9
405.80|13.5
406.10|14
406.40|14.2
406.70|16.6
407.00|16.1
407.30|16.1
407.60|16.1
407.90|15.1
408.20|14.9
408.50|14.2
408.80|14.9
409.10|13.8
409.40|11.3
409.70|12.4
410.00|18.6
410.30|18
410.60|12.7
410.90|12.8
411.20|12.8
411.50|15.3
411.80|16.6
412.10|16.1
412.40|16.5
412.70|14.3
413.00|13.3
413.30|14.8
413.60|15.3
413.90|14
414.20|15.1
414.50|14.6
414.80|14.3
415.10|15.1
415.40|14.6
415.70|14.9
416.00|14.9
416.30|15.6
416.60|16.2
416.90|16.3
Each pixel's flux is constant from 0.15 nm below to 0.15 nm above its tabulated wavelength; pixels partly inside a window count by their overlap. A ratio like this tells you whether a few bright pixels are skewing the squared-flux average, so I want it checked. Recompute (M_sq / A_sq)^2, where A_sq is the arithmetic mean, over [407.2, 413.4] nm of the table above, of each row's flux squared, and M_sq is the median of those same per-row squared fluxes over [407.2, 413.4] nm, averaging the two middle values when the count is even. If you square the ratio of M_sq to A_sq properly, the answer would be 1.00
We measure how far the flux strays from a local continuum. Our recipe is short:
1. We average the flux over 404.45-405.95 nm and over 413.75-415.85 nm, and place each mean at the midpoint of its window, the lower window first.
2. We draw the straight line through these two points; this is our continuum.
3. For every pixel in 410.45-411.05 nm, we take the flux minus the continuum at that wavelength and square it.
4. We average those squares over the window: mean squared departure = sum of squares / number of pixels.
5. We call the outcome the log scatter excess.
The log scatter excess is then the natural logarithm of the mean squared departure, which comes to 1.4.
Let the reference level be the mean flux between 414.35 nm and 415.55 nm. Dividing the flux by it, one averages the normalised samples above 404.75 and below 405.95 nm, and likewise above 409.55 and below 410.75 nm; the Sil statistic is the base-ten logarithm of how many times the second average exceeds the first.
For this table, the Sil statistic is 0.02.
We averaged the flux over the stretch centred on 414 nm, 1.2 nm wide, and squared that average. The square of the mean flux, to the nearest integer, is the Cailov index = 218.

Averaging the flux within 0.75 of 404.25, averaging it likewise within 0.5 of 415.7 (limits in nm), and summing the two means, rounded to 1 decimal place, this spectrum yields 30.1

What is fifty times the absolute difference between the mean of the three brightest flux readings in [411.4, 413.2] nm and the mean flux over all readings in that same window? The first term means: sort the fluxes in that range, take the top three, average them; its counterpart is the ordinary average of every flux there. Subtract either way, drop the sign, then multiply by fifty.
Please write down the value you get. 53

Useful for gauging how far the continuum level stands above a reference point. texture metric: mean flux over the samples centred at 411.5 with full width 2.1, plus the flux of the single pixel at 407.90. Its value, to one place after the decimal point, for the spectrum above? 29.8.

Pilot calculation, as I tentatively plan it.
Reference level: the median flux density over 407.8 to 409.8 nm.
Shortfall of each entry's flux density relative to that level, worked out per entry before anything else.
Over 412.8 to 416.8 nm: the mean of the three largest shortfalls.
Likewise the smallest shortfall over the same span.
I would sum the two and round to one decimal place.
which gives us -1.7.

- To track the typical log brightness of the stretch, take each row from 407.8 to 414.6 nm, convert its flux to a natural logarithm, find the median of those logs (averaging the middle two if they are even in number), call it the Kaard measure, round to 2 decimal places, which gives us 2.69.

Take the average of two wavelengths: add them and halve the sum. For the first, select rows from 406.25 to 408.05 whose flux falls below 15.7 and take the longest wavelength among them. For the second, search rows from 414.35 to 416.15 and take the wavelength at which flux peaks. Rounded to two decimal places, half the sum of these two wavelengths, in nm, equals 411.50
